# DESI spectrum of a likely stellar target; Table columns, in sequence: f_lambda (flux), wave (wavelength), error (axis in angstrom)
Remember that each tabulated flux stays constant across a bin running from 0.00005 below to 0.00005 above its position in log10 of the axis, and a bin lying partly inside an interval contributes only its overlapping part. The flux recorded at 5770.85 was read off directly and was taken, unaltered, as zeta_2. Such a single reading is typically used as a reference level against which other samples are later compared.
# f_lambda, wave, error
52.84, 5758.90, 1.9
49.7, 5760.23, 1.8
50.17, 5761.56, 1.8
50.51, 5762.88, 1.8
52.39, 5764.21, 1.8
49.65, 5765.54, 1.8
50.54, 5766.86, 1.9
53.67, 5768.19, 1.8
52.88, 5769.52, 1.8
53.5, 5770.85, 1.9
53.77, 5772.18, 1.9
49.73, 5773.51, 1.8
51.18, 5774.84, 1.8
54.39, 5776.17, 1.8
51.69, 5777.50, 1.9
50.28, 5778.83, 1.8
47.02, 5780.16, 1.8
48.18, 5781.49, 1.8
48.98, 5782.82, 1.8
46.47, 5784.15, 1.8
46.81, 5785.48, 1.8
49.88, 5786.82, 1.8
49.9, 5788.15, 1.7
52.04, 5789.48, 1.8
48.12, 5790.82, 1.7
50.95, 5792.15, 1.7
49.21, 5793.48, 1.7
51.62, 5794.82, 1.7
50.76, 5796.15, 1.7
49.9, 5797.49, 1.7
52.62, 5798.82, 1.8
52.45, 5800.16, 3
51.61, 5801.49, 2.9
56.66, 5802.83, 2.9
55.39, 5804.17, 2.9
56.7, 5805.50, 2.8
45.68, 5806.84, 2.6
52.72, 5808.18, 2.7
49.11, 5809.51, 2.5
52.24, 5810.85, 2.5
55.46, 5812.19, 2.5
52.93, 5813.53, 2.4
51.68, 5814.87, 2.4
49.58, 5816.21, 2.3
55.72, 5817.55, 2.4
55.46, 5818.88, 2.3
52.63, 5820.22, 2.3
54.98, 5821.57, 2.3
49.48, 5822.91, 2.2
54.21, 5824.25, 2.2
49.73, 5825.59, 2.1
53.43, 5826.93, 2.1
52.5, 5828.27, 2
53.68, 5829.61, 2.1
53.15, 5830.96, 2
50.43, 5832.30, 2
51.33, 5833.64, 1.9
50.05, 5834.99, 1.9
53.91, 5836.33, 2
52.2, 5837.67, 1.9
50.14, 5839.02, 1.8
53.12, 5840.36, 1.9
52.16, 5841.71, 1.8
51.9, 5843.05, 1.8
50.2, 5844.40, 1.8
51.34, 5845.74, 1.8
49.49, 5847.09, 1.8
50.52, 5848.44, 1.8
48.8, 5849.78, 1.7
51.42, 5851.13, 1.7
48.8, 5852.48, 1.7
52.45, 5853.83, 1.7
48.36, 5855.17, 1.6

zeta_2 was 53.5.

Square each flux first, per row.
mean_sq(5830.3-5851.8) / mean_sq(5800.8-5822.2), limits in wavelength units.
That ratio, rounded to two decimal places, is 0.93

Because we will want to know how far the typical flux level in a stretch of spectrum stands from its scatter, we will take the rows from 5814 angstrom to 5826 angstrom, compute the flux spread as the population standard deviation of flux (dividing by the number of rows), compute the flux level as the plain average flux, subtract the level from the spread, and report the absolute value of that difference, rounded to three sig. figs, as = 50.2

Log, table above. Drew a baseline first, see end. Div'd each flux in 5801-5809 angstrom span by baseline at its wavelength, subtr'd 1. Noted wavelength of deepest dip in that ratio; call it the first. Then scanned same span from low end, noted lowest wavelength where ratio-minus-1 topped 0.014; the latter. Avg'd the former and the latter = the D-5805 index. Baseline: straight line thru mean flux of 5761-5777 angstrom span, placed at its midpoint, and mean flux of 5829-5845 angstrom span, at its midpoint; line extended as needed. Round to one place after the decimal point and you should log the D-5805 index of 5804.8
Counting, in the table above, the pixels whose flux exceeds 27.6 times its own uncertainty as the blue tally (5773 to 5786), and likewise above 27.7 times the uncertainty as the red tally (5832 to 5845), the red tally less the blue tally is 1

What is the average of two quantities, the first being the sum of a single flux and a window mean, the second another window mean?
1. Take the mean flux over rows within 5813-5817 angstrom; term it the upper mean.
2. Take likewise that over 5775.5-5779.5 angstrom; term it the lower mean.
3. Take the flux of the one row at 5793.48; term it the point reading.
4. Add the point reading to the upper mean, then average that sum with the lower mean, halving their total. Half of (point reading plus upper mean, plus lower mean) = 76.4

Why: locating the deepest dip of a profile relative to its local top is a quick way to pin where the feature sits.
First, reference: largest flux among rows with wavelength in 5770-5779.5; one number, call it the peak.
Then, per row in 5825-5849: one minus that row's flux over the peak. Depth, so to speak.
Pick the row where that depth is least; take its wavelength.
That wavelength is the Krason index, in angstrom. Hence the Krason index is 5836.33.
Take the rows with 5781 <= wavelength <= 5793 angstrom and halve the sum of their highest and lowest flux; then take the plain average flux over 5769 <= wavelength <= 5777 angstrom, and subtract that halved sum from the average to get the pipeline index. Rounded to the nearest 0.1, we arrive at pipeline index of 3.3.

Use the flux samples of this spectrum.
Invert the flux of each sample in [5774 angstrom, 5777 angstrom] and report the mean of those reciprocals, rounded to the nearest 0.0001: 0.0190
